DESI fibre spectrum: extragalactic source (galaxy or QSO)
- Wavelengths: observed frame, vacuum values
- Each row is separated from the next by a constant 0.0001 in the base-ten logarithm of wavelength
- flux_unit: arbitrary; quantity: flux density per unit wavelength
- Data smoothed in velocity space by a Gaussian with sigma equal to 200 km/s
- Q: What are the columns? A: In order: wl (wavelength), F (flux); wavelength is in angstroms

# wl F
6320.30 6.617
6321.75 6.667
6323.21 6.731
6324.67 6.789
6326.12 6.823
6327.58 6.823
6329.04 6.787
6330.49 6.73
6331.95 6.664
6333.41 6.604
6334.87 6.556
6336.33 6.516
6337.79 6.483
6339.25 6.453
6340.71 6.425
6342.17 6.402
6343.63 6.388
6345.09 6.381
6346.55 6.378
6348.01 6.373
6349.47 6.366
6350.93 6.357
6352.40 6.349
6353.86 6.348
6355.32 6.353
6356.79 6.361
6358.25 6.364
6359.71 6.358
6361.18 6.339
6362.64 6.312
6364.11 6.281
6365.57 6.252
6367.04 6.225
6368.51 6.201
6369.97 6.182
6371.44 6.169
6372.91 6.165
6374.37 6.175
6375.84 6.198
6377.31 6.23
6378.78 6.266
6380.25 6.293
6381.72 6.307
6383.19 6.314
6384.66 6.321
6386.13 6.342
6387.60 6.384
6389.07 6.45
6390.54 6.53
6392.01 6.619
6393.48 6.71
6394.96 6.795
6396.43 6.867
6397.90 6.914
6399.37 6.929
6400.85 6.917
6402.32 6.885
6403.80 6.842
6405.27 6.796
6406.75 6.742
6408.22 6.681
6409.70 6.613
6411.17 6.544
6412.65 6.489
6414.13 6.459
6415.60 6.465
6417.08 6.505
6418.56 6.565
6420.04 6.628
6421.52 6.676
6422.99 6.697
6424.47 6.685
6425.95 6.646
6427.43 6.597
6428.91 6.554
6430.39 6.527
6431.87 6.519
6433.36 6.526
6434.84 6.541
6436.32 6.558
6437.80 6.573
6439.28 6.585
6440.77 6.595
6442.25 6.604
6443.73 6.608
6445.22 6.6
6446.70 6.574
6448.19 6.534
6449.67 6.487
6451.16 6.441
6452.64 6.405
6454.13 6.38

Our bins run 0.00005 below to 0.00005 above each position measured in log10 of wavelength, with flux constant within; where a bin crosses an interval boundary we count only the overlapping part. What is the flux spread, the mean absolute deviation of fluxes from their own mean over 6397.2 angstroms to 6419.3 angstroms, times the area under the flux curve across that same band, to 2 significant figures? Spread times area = 24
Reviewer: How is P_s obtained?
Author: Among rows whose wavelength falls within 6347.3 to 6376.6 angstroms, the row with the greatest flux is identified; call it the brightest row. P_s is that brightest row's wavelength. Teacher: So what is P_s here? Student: 6348.01 angstroms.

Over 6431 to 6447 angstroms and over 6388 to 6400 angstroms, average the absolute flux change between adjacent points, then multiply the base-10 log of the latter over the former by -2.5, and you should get -1.9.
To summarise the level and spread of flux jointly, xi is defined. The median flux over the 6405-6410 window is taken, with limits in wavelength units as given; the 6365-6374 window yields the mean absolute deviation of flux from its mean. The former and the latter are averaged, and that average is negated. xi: -3.37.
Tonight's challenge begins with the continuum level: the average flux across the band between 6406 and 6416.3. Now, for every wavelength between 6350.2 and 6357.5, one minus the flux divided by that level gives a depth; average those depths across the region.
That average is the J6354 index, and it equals 0.033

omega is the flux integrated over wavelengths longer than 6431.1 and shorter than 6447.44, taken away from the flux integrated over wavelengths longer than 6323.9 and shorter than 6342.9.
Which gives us 18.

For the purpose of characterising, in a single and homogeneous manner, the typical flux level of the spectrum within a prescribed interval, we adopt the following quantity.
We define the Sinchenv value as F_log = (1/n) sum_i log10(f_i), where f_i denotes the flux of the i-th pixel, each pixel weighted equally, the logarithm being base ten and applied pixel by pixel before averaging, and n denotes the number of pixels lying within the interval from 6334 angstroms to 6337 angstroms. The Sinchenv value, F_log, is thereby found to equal 0.815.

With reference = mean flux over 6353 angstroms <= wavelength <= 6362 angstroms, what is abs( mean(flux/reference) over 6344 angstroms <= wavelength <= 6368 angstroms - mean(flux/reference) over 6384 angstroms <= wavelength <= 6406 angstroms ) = 0.055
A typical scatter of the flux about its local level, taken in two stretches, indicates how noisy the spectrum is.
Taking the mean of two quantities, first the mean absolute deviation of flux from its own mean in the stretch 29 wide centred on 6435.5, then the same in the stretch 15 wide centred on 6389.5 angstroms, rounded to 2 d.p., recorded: 0.11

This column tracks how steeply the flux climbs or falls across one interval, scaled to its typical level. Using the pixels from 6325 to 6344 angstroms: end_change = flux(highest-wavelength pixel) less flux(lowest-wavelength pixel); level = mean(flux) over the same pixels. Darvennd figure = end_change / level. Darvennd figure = -0.066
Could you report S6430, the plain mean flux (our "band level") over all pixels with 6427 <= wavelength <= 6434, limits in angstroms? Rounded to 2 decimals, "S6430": 6.54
